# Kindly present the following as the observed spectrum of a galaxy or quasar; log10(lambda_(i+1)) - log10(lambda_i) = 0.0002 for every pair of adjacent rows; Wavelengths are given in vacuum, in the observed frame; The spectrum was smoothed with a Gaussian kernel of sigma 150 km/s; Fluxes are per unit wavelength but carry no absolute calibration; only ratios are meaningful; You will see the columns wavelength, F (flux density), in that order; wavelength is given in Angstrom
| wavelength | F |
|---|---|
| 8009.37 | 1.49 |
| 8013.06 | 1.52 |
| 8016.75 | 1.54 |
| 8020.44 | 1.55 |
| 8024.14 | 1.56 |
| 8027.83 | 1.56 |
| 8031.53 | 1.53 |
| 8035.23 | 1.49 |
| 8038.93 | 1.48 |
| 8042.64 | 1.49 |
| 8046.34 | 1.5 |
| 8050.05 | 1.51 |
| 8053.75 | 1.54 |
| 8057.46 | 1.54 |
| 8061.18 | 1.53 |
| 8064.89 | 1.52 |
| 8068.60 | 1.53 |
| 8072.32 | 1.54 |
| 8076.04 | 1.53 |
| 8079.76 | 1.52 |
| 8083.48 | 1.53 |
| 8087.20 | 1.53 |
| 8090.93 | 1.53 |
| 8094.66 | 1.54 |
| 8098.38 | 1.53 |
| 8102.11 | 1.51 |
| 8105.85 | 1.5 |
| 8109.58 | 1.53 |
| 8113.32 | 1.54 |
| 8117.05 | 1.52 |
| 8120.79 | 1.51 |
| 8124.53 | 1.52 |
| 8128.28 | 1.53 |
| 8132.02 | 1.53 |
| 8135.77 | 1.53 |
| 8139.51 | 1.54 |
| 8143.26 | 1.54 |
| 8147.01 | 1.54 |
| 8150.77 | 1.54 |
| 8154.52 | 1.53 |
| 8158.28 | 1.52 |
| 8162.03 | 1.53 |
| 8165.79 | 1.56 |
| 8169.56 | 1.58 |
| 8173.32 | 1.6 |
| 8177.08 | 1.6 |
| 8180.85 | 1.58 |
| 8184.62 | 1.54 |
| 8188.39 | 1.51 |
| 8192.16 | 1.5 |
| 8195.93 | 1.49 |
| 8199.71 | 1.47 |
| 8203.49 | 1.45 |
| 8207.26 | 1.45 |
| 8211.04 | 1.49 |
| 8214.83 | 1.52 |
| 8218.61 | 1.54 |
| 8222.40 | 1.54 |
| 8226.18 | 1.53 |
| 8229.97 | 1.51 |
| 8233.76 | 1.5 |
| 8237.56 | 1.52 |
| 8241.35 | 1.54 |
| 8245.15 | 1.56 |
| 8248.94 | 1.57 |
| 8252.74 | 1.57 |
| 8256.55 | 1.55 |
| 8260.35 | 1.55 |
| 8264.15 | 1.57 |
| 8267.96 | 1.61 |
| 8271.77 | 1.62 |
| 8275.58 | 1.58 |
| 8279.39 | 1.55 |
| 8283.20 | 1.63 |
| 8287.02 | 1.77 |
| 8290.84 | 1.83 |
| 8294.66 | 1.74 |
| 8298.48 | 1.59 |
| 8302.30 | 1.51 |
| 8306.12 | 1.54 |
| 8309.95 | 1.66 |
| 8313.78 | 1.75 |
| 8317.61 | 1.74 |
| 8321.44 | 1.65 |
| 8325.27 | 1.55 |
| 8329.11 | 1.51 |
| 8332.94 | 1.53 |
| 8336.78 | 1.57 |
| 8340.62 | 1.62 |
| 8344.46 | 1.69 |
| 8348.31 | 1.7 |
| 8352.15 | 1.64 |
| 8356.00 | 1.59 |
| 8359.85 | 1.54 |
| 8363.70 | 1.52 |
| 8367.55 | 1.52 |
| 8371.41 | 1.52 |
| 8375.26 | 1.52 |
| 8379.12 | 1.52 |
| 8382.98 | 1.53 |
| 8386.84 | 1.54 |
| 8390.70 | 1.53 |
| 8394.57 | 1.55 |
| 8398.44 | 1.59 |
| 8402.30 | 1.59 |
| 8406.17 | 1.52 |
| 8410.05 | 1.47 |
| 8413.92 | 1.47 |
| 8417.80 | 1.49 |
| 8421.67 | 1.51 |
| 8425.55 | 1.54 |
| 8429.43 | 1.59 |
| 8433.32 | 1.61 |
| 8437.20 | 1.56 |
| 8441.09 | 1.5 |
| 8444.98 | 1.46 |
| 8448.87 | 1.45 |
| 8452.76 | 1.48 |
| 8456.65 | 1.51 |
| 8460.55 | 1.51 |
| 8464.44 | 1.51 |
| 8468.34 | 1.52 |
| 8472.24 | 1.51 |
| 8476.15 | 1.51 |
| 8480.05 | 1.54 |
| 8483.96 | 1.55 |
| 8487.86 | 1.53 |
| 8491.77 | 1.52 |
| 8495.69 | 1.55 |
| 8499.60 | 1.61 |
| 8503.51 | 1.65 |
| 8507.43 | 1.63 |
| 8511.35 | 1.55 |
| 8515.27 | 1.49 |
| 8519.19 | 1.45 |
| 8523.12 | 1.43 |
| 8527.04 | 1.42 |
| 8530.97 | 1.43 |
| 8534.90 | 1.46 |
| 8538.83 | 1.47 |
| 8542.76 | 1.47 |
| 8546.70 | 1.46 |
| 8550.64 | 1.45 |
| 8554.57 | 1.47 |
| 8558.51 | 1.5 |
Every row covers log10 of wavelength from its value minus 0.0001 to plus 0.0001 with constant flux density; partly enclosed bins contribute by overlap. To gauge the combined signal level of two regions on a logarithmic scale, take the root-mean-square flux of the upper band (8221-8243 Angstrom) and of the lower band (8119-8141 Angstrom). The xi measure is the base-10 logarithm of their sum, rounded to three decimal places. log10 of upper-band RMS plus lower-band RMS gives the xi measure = 0.484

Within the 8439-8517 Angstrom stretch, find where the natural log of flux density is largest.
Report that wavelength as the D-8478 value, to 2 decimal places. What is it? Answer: 8503.51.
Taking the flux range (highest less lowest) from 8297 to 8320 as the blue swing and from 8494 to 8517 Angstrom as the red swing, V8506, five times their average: 1.0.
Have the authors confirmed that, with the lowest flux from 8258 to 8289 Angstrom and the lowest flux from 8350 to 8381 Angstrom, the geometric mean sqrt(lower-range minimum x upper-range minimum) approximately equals 1.53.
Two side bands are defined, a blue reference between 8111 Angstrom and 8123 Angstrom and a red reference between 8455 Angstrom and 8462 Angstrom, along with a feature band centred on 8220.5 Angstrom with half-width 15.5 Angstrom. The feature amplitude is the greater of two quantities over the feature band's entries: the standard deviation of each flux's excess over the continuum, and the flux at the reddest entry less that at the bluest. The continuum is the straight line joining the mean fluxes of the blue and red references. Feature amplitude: 0.050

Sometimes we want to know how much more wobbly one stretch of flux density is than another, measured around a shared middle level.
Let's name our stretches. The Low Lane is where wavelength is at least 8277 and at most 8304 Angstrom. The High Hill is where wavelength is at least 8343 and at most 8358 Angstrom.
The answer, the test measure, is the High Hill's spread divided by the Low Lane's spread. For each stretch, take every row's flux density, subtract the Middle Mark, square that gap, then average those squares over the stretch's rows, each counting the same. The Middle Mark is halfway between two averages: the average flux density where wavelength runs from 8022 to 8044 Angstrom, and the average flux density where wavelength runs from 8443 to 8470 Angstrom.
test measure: 0.7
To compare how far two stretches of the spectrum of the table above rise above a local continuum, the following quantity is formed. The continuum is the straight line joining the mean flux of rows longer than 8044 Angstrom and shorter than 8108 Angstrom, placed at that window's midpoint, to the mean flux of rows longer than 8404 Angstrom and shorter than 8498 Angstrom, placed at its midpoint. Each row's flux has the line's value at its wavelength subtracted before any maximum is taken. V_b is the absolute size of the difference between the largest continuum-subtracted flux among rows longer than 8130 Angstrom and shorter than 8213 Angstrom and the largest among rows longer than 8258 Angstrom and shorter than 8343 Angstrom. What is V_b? 0.23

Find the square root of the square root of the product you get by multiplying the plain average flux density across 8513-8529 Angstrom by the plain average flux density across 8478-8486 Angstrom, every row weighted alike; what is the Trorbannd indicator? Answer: 1.22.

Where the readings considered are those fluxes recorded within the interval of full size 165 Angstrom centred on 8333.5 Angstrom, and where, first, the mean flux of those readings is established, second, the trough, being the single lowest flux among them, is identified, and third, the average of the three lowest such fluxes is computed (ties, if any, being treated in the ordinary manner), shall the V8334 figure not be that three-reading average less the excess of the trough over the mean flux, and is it 1.60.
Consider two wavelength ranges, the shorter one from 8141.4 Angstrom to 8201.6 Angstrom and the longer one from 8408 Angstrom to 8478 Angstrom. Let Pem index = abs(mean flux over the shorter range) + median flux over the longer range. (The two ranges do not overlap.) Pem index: 3.05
